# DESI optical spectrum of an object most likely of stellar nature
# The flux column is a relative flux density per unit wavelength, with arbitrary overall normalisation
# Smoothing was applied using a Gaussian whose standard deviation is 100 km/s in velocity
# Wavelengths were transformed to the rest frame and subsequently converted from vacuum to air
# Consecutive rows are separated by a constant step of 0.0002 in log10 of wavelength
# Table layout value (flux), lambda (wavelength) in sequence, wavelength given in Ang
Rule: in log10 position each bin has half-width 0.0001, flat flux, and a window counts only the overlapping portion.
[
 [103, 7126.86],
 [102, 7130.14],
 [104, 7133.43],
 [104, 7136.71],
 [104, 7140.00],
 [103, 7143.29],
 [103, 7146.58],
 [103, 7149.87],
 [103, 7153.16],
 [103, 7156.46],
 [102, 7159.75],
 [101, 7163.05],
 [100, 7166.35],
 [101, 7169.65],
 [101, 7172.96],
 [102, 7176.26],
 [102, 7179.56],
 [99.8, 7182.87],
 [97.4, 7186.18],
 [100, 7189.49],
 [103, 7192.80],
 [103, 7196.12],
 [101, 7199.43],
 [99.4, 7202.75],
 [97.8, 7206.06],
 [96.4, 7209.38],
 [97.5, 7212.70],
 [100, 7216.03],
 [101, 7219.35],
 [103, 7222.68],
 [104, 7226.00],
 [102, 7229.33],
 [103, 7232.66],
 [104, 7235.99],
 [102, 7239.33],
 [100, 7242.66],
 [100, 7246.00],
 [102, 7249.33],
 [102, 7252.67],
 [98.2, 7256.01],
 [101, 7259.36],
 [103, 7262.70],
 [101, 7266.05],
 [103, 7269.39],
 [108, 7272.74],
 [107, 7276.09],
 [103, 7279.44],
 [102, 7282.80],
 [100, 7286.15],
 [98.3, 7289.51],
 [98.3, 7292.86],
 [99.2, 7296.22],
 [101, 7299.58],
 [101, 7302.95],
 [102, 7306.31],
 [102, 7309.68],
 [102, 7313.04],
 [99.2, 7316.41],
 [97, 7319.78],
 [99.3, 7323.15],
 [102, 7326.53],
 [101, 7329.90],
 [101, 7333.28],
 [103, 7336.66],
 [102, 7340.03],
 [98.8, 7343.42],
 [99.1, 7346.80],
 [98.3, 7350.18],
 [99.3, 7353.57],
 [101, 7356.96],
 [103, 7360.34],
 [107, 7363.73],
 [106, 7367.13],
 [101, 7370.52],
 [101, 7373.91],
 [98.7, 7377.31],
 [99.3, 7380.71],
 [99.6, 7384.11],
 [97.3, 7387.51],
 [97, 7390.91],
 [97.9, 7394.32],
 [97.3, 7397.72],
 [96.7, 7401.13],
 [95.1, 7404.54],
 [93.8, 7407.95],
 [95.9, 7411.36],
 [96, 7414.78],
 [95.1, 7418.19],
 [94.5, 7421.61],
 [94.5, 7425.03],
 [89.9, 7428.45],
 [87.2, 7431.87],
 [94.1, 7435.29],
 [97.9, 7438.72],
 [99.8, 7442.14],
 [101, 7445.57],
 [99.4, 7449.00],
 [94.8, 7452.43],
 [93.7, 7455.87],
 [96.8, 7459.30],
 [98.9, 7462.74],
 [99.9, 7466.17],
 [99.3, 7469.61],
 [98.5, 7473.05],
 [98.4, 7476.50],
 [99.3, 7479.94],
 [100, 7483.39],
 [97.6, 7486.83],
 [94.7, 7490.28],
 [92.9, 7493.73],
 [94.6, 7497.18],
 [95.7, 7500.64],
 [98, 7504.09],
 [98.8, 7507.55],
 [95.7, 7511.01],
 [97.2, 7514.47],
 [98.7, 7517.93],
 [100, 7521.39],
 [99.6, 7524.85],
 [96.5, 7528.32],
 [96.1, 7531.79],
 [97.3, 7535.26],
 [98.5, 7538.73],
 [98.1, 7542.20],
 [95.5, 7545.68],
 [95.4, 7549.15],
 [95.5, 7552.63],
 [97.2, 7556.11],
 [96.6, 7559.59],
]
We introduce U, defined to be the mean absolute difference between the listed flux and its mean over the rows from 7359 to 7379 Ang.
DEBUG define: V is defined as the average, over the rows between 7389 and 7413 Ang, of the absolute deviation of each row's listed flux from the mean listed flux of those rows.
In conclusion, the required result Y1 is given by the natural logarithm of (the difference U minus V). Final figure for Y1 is 0.4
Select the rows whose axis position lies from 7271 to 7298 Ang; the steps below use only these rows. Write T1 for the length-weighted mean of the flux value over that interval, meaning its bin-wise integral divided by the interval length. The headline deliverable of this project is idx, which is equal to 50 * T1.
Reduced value 5099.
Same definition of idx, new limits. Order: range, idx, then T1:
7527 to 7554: 4831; 97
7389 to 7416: 4811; 96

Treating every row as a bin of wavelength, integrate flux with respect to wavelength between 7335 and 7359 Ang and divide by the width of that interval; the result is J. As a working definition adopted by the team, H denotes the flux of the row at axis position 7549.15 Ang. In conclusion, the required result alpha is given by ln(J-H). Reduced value 1.6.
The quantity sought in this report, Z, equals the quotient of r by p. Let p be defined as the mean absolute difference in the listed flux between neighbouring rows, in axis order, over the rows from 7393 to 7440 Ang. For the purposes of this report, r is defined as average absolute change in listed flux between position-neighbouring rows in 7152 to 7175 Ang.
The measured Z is 0.34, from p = 2.0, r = 0.7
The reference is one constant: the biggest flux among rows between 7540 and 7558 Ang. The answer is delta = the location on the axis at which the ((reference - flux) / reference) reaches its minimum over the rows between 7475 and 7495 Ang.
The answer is 7483.39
